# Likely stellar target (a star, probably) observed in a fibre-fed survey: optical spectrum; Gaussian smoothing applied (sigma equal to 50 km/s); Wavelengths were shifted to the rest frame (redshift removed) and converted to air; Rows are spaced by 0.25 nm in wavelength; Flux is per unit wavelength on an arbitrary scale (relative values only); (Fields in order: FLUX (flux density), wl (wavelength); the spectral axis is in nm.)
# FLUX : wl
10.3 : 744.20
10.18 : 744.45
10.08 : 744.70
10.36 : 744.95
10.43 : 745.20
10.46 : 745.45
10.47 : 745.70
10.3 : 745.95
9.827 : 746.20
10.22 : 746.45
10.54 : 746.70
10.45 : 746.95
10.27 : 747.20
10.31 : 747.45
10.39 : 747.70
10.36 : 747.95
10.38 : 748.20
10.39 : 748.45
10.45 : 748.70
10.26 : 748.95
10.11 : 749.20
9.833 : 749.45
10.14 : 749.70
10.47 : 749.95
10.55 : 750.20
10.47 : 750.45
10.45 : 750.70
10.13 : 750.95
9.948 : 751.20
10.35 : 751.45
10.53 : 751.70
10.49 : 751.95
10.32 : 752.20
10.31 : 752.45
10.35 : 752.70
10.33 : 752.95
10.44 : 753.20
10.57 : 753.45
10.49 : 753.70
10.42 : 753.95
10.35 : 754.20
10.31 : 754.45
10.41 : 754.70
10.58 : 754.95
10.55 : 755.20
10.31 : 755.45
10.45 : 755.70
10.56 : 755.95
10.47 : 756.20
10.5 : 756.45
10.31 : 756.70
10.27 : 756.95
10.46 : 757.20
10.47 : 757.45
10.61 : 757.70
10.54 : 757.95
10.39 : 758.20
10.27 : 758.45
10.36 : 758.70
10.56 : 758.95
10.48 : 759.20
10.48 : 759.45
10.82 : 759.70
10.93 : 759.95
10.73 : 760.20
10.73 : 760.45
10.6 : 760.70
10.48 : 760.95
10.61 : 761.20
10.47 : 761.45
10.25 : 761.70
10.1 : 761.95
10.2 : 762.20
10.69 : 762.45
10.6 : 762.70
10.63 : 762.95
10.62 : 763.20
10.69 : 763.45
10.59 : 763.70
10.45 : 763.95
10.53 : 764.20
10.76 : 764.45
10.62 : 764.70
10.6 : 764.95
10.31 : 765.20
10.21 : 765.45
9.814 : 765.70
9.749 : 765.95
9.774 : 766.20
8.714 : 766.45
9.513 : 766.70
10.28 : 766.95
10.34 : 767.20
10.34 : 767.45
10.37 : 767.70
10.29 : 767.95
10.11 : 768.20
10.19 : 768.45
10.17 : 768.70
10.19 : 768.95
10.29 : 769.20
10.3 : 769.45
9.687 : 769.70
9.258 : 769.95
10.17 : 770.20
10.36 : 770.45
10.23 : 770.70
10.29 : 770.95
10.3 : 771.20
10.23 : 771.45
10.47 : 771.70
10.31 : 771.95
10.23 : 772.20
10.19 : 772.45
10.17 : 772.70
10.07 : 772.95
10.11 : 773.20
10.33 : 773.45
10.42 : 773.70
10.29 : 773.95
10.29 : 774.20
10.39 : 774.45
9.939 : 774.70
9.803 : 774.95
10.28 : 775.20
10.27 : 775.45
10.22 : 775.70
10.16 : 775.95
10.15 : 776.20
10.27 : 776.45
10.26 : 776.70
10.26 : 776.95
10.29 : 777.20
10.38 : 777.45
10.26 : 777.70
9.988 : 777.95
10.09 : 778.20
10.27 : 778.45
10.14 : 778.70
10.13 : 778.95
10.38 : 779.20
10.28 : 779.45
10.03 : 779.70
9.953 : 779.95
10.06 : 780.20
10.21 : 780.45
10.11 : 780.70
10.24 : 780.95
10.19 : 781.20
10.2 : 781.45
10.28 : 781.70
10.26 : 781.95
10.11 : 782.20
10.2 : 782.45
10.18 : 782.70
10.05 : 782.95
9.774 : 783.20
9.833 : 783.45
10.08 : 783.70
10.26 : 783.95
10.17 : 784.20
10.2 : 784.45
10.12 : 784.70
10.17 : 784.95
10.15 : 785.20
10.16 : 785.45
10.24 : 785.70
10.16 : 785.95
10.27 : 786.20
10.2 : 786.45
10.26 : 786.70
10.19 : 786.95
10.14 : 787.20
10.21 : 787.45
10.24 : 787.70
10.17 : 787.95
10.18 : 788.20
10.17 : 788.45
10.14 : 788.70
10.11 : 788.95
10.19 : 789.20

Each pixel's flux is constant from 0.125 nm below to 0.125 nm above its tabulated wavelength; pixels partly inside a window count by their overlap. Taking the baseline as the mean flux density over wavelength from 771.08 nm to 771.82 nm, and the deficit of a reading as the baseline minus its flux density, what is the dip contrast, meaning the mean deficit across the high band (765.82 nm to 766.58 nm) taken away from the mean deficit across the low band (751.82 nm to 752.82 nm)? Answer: -1.0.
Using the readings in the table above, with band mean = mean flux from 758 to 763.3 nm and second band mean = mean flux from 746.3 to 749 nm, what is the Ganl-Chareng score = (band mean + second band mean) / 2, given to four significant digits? 10.44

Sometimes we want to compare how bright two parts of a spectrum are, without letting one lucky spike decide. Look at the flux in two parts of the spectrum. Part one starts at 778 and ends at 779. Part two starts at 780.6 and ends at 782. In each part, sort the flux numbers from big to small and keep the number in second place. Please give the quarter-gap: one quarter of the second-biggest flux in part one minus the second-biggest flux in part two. -0.030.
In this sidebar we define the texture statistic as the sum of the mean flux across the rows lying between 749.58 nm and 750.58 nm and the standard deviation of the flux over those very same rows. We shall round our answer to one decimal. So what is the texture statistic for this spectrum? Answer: 10.6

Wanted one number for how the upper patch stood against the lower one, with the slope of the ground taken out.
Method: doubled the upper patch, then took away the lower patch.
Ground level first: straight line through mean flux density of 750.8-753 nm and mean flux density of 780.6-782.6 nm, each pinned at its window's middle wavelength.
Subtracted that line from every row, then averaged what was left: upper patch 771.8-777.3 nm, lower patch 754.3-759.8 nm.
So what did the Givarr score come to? -0.19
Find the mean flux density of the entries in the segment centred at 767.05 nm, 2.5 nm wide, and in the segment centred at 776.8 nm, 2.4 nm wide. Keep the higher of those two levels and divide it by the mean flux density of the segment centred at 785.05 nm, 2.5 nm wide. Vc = 1.00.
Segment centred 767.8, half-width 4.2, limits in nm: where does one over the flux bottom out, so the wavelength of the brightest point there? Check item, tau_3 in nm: 764.45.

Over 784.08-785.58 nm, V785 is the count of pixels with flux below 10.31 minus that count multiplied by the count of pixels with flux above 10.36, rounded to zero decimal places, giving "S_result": 6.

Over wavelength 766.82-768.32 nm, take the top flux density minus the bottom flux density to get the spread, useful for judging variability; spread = 0.26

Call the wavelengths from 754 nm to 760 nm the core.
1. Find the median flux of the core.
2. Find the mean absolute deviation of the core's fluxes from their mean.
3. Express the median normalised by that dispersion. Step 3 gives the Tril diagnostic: 92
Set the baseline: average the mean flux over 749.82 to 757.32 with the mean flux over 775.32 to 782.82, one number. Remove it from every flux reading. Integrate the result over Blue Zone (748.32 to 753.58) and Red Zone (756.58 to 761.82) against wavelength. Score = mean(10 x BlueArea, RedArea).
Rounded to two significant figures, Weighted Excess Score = 1.3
